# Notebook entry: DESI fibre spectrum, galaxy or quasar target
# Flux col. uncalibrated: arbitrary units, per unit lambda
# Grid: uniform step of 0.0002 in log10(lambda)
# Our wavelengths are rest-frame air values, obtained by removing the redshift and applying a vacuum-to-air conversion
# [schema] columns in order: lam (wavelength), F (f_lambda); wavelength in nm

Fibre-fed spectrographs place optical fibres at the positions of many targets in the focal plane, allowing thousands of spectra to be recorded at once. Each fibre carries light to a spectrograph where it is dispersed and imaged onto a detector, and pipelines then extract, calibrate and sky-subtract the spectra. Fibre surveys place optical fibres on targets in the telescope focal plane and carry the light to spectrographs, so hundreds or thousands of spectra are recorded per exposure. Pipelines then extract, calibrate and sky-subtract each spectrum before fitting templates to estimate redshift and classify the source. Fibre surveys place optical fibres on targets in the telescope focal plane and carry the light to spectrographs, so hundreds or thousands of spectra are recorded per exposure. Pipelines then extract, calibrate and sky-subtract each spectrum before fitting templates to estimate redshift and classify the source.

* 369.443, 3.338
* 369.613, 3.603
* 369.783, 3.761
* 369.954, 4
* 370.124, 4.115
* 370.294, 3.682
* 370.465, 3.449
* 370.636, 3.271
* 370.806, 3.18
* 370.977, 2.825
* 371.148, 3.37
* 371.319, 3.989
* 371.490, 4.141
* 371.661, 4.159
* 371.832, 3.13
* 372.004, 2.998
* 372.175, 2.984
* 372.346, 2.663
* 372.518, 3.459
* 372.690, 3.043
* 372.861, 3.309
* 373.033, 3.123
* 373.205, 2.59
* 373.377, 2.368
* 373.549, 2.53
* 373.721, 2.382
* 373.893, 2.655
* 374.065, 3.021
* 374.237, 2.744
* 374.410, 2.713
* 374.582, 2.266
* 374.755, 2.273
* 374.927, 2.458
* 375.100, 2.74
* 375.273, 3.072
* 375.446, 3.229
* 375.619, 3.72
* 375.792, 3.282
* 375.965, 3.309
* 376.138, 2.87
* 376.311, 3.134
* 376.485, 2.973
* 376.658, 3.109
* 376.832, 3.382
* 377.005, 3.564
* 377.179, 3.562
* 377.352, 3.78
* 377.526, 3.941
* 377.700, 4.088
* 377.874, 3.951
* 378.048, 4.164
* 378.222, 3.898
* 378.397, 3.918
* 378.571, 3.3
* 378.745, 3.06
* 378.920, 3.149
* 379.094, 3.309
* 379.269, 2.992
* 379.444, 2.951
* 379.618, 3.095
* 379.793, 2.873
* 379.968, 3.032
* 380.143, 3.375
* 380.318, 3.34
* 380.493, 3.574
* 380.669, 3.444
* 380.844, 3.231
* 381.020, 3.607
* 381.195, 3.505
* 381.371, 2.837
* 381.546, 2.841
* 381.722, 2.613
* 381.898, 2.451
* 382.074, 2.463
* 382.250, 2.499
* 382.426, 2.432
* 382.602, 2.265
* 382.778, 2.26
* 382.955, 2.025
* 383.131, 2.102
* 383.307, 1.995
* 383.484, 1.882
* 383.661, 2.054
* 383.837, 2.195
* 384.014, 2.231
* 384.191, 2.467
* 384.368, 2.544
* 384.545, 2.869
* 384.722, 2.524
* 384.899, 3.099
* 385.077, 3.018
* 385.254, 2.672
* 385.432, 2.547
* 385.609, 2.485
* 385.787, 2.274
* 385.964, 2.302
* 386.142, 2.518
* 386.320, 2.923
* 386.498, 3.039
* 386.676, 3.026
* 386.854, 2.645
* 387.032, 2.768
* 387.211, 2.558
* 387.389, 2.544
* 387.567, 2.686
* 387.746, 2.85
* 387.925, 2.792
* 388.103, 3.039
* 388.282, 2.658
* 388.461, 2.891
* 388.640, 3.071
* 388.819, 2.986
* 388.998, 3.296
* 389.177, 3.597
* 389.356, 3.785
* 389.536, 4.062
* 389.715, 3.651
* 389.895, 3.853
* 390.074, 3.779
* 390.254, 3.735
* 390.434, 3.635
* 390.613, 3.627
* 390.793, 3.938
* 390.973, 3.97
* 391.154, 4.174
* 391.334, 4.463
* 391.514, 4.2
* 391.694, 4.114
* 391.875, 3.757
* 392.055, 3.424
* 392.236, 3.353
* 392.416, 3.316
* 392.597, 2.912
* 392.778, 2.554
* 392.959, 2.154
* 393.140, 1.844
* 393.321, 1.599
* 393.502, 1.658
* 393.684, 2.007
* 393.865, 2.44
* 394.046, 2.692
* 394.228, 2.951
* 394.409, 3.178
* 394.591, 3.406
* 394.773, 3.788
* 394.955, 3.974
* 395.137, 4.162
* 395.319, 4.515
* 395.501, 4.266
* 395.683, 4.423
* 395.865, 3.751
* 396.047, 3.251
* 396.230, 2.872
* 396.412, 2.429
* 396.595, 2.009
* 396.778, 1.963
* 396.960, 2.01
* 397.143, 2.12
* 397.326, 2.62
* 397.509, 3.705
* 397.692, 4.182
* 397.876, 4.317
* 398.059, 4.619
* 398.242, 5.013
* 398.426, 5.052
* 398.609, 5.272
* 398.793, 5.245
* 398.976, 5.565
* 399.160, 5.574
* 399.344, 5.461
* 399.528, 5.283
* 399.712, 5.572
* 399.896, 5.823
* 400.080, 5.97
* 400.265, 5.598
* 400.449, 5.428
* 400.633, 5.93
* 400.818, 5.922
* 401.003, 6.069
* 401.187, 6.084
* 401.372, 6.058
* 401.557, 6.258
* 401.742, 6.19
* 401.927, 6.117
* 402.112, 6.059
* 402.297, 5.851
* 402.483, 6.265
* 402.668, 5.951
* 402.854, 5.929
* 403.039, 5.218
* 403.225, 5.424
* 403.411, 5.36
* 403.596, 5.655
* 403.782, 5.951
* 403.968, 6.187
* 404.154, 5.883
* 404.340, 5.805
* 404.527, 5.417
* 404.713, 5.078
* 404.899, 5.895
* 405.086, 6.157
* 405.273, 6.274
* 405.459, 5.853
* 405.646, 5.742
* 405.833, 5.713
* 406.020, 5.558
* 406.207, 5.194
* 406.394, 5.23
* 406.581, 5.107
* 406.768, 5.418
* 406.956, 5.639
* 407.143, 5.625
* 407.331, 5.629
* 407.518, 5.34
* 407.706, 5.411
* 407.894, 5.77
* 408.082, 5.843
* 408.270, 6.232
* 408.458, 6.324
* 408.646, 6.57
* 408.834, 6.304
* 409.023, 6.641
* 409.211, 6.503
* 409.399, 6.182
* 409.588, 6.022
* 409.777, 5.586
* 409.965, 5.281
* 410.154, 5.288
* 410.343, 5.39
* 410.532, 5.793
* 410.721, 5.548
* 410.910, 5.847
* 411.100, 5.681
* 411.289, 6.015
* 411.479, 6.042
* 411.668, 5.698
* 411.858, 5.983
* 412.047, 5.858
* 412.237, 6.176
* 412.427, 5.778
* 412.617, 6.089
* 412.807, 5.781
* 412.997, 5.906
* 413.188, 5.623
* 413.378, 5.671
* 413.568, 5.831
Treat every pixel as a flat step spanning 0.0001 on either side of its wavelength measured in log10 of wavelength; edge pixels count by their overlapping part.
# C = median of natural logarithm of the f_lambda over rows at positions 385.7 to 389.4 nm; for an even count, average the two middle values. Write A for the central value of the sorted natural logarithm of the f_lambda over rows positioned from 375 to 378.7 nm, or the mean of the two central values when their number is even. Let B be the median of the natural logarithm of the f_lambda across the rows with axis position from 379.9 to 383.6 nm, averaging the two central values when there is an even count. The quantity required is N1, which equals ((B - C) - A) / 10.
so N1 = -0.13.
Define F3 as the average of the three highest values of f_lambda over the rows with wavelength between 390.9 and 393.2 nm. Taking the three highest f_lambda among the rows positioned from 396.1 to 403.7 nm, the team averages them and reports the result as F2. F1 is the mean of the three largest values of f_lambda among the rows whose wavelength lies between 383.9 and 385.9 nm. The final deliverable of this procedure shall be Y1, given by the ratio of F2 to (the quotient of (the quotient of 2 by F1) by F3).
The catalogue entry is 40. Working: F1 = 3.00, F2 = 6.2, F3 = 4.3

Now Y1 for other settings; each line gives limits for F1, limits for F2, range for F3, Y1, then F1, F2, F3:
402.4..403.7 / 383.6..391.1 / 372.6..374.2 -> 38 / 6.05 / 4.0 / 3.2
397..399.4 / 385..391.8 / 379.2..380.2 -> 37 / 5.53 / 4.3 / 3.2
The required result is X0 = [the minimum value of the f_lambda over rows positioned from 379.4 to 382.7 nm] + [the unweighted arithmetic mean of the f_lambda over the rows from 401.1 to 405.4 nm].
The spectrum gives 8.1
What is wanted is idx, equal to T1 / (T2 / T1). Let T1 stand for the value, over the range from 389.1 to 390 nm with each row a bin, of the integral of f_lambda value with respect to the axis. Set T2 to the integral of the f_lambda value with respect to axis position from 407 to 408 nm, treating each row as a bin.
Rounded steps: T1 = 3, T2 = 5.6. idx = 2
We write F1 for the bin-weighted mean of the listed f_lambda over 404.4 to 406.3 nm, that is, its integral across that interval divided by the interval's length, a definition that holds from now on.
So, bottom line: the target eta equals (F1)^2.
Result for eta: 32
